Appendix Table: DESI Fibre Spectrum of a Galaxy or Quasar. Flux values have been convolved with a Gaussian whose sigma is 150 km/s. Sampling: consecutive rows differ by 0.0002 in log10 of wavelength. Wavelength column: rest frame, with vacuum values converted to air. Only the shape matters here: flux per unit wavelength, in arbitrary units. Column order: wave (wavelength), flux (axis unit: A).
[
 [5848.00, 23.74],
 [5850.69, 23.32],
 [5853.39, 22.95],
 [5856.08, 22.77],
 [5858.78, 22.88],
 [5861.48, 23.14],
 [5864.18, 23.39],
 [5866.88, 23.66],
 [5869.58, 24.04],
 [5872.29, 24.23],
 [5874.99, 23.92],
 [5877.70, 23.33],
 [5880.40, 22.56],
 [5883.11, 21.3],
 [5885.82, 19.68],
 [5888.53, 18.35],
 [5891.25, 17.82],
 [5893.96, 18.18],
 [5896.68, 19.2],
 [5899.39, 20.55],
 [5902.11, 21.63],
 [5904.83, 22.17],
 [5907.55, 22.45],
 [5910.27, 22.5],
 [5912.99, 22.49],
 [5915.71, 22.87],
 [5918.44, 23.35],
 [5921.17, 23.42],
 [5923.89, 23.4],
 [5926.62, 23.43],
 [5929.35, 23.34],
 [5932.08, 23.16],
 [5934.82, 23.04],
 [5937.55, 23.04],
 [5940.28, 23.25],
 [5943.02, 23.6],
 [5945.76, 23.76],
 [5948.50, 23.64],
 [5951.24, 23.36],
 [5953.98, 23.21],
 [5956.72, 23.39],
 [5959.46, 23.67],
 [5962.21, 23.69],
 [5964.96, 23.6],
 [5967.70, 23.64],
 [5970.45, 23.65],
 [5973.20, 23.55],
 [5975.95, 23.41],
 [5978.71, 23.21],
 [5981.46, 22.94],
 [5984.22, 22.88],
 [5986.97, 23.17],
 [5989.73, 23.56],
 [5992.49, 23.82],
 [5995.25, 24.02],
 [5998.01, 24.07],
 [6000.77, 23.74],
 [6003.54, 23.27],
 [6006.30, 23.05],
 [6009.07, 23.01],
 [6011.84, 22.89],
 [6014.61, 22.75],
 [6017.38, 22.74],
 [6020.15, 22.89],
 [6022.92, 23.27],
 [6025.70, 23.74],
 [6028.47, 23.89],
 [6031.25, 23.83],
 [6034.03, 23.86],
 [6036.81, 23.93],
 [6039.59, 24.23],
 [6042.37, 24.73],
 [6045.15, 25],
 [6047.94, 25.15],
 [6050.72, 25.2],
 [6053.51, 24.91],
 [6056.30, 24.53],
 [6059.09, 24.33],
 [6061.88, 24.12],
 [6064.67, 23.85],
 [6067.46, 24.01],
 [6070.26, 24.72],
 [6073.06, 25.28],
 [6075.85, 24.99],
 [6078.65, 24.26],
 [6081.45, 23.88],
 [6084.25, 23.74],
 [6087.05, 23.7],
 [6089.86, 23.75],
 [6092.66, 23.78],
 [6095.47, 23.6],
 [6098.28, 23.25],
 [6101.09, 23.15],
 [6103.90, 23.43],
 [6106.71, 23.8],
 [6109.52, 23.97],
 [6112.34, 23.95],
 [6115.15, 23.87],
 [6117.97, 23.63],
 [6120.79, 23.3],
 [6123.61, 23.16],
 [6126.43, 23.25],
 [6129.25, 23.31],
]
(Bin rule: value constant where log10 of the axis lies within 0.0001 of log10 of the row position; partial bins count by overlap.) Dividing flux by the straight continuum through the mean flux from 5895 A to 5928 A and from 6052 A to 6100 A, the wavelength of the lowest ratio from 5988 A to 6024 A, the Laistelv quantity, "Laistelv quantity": 6017.38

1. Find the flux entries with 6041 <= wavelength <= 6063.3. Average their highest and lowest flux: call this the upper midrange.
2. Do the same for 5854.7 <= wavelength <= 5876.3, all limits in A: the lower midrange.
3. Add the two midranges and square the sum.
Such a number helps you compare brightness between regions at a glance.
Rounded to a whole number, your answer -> 2319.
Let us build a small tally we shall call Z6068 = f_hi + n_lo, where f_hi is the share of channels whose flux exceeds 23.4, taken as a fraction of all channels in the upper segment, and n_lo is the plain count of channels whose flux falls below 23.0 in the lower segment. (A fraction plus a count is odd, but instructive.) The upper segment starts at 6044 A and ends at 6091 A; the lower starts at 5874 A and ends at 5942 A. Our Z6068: 15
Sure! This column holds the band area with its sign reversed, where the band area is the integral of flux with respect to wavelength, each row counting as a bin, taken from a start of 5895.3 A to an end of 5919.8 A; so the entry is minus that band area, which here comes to -537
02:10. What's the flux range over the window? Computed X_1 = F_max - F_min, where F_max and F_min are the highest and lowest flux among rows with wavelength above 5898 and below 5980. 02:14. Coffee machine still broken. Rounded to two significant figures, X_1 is 3.2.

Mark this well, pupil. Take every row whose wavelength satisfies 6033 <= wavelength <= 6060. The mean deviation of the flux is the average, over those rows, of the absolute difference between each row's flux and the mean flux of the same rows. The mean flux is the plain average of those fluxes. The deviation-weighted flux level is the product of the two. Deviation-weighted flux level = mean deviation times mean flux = 10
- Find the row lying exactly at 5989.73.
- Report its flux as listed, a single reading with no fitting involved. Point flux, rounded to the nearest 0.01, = 23.56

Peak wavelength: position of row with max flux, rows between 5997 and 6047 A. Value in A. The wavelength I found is 6045.15 A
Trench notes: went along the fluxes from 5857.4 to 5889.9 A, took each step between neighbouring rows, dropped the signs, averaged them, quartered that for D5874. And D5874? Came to 0.16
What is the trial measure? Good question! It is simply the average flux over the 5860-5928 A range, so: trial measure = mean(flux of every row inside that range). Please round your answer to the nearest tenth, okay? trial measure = 22.0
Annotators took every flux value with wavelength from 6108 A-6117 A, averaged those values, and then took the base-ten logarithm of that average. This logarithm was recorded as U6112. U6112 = 1.38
